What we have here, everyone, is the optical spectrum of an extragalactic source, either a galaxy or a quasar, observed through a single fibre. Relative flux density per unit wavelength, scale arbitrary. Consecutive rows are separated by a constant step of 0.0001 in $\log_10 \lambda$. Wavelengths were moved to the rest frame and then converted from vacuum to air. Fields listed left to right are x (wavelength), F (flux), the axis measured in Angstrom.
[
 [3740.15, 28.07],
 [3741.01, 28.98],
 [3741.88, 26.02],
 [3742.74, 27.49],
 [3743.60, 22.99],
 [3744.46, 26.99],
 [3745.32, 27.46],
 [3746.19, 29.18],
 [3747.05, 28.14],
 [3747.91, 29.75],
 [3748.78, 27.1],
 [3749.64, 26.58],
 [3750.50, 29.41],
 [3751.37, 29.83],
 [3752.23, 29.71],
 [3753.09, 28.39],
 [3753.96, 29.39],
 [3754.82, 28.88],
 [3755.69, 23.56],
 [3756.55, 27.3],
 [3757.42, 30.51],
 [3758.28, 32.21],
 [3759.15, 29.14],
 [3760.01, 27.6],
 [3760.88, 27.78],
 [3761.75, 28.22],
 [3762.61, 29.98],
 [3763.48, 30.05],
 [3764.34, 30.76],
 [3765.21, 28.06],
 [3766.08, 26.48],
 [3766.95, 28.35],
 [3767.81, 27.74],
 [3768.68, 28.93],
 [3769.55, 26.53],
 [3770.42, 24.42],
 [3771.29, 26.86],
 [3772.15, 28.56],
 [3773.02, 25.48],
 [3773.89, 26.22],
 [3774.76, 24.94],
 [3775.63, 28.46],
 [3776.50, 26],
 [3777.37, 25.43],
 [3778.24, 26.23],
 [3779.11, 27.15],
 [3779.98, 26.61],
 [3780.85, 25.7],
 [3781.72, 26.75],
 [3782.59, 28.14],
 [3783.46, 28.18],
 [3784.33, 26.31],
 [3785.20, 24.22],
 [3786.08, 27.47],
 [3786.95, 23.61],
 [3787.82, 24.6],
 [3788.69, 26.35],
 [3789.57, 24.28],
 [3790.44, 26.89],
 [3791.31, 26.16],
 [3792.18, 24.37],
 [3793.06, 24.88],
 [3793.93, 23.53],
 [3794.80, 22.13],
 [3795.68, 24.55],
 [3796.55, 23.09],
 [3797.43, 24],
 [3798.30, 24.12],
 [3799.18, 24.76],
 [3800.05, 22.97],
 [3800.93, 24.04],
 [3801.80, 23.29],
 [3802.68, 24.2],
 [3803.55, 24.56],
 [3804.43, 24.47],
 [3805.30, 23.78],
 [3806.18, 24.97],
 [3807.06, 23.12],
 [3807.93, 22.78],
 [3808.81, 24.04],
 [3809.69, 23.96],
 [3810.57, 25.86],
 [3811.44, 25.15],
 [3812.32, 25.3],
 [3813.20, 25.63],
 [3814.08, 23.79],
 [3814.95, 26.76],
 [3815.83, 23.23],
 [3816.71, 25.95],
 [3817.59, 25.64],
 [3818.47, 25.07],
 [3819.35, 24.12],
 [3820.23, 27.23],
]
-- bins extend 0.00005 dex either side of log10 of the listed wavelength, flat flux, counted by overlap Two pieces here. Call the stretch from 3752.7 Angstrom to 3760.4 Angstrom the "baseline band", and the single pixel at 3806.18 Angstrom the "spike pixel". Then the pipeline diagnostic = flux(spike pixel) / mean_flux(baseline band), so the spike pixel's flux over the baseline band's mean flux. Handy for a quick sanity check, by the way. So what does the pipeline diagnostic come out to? 0.87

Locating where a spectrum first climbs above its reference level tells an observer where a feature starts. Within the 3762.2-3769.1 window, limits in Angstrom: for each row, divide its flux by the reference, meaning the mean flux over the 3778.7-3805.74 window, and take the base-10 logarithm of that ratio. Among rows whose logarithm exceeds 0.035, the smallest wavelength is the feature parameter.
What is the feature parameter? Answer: 3762.61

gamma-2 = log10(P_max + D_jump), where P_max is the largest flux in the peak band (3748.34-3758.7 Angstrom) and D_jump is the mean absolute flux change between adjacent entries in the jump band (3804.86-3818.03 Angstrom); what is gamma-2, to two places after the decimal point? 1.53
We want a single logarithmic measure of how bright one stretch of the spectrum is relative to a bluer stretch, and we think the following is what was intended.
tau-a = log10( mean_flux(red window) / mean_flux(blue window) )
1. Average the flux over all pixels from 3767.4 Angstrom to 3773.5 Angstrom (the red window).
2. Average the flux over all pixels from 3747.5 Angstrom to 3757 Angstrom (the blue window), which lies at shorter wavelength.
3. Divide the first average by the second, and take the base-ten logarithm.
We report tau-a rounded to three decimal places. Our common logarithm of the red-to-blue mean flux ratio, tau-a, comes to -0.020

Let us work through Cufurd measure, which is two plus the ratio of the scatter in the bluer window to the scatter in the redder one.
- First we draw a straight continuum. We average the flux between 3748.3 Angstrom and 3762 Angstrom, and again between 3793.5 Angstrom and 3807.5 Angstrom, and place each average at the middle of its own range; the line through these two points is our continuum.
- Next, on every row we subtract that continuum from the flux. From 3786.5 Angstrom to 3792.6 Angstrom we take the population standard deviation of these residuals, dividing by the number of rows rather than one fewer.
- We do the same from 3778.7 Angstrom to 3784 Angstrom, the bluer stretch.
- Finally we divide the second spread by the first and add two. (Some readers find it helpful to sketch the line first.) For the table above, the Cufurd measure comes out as 2.78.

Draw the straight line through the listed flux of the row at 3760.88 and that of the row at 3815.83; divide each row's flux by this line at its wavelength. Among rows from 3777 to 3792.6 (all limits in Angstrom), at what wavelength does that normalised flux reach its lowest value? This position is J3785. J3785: 3786.95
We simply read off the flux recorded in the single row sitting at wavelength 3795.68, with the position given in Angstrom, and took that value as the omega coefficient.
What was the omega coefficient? 24.55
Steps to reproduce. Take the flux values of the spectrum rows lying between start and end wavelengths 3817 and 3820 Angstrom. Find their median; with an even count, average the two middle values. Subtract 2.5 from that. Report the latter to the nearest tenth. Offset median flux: 22.6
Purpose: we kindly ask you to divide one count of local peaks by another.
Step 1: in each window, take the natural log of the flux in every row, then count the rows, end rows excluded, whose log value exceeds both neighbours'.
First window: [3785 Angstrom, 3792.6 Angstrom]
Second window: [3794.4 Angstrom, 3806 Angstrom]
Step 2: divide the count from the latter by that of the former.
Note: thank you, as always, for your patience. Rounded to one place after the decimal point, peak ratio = 1.3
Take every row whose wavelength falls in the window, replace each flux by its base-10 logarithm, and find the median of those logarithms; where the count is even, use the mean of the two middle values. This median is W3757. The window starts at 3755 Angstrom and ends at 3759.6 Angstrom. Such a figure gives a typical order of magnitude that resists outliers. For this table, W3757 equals 1.46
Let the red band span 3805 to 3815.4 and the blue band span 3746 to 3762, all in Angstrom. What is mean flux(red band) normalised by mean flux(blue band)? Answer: 0.86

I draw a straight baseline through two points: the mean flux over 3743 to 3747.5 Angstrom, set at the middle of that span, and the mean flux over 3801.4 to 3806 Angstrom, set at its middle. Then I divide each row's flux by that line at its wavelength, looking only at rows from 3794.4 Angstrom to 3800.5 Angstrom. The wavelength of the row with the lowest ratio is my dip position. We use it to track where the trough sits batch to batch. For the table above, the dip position 3794.80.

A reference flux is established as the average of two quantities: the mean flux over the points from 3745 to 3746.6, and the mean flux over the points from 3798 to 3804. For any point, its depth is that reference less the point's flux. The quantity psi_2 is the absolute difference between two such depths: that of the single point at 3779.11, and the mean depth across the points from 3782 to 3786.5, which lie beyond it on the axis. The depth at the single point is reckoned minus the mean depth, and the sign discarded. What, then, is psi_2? 0.29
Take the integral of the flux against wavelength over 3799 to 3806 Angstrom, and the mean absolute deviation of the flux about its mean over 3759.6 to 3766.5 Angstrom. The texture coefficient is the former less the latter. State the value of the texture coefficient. 167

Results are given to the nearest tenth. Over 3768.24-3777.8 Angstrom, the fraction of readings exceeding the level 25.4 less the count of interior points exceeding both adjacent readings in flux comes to -2.2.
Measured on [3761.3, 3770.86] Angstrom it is -2.1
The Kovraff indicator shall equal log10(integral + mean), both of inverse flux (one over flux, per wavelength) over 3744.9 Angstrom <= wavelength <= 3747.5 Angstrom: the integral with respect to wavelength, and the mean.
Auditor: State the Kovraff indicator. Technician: -0.90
